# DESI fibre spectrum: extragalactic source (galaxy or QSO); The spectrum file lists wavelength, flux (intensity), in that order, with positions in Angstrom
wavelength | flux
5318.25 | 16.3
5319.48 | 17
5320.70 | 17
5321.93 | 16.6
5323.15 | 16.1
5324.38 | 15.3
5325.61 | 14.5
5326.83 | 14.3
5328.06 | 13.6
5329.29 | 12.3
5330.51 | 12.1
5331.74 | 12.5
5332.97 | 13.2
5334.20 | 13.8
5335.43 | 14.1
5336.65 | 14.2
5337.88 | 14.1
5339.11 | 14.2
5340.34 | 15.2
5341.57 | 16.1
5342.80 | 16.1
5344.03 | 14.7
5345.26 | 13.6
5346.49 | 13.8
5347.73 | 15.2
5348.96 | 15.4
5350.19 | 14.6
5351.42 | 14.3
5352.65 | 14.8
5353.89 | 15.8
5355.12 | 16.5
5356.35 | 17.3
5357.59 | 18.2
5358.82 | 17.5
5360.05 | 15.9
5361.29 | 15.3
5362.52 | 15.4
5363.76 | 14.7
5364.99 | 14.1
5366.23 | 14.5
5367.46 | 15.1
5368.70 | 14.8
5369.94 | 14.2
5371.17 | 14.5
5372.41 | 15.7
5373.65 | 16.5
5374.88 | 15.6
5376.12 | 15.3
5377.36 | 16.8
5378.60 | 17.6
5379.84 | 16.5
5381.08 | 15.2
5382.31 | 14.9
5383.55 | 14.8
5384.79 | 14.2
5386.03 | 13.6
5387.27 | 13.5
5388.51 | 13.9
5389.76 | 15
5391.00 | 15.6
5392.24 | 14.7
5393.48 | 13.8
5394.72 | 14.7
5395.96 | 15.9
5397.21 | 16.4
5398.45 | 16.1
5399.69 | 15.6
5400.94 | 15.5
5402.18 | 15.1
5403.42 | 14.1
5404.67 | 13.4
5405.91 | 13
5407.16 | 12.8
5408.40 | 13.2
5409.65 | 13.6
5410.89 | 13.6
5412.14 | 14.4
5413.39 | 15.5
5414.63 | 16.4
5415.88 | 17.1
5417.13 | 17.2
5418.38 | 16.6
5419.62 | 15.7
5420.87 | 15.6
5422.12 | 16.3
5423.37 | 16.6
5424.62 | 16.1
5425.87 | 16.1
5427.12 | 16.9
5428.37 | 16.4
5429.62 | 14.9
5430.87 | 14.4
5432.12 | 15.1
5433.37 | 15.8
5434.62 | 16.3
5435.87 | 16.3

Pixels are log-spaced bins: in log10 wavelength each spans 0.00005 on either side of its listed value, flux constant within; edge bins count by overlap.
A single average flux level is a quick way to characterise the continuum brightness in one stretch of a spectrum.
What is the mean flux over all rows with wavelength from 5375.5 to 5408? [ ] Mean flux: 14.9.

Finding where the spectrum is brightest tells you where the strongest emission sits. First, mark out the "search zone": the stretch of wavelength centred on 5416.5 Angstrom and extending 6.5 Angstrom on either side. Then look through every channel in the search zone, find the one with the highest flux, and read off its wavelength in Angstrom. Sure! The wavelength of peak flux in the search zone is 5417.13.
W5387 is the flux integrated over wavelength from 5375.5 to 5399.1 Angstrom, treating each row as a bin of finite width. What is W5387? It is 358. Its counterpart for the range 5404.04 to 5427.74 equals 362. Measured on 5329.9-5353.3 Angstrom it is 335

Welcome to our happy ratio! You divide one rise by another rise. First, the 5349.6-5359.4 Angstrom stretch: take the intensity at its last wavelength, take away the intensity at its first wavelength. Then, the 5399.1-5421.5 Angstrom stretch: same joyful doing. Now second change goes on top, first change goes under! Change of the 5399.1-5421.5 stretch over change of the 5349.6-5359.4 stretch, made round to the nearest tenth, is 0.0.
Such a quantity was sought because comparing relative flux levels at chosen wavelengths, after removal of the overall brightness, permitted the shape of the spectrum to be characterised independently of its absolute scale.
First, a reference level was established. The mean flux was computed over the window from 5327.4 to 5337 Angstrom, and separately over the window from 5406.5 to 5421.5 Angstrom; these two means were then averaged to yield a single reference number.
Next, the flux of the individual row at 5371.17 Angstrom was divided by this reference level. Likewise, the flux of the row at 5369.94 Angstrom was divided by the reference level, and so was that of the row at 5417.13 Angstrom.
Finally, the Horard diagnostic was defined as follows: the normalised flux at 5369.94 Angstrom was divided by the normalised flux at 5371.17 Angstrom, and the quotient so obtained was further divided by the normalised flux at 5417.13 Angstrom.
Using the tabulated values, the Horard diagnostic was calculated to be 0.81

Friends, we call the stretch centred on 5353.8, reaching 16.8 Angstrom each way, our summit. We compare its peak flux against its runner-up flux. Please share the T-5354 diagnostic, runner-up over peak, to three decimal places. 0.962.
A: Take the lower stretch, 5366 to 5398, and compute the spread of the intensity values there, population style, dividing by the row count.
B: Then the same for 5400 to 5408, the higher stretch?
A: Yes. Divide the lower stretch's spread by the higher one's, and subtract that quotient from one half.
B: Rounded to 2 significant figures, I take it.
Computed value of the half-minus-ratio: -0.50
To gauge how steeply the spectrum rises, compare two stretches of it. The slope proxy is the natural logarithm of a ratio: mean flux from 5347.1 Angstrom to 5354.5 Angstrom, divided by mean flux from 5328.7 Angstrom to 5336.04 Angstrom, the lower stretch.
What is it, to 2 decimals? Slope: 0.14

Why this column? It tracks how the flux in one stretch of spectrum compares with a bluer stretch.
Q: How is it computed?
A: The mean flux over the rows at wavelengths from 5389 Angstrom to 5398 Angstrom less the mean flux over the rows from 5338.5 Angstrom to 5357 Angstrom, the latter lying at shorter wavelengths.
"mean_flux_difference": -0.02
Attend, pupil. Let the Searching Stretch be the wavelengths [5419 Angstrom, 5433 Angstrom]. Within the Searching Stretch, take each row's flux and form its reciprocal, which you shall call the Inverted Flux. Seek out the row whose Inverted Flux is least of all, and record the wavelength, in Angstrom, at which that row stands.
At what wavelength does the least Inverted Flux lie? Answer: 5427.12 Angstrom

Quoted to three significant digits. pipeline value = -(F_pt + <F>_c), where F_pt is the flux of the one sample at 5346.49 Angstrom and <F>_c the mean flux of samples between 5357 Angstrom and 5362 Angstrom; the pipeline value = -30.5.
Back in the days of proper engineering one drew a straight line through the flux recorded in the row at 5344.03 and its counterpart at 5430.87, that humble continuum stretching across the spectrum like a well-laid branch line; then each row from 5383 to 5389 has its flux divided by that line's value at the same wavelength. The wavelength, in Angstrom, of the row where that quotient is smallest 5387.27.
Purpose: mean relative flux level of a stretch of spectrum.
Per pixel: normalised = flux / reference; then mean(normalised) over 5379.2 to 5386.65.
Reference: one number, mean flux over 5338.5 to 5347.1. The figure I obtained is 1.00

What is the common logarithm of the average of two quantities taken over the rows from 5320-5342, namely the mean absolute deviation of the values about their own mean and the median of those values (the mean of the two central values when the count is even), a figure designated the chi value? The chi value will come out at 0.884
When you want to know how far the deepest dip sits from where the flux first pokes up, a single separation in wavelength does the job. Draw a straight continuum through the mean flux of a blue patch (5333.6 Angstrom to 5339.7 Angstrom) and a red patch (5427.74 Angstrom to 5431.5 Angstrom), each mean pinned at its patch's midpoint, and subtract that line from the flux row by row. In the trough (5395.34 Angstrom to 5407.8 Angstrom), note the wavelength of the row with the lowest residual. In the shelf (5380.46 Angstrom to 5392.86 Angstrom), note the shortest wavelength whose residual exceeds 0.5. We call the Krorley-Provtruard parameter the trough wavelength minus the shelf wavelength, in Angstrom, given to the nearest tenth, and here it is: 26.1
